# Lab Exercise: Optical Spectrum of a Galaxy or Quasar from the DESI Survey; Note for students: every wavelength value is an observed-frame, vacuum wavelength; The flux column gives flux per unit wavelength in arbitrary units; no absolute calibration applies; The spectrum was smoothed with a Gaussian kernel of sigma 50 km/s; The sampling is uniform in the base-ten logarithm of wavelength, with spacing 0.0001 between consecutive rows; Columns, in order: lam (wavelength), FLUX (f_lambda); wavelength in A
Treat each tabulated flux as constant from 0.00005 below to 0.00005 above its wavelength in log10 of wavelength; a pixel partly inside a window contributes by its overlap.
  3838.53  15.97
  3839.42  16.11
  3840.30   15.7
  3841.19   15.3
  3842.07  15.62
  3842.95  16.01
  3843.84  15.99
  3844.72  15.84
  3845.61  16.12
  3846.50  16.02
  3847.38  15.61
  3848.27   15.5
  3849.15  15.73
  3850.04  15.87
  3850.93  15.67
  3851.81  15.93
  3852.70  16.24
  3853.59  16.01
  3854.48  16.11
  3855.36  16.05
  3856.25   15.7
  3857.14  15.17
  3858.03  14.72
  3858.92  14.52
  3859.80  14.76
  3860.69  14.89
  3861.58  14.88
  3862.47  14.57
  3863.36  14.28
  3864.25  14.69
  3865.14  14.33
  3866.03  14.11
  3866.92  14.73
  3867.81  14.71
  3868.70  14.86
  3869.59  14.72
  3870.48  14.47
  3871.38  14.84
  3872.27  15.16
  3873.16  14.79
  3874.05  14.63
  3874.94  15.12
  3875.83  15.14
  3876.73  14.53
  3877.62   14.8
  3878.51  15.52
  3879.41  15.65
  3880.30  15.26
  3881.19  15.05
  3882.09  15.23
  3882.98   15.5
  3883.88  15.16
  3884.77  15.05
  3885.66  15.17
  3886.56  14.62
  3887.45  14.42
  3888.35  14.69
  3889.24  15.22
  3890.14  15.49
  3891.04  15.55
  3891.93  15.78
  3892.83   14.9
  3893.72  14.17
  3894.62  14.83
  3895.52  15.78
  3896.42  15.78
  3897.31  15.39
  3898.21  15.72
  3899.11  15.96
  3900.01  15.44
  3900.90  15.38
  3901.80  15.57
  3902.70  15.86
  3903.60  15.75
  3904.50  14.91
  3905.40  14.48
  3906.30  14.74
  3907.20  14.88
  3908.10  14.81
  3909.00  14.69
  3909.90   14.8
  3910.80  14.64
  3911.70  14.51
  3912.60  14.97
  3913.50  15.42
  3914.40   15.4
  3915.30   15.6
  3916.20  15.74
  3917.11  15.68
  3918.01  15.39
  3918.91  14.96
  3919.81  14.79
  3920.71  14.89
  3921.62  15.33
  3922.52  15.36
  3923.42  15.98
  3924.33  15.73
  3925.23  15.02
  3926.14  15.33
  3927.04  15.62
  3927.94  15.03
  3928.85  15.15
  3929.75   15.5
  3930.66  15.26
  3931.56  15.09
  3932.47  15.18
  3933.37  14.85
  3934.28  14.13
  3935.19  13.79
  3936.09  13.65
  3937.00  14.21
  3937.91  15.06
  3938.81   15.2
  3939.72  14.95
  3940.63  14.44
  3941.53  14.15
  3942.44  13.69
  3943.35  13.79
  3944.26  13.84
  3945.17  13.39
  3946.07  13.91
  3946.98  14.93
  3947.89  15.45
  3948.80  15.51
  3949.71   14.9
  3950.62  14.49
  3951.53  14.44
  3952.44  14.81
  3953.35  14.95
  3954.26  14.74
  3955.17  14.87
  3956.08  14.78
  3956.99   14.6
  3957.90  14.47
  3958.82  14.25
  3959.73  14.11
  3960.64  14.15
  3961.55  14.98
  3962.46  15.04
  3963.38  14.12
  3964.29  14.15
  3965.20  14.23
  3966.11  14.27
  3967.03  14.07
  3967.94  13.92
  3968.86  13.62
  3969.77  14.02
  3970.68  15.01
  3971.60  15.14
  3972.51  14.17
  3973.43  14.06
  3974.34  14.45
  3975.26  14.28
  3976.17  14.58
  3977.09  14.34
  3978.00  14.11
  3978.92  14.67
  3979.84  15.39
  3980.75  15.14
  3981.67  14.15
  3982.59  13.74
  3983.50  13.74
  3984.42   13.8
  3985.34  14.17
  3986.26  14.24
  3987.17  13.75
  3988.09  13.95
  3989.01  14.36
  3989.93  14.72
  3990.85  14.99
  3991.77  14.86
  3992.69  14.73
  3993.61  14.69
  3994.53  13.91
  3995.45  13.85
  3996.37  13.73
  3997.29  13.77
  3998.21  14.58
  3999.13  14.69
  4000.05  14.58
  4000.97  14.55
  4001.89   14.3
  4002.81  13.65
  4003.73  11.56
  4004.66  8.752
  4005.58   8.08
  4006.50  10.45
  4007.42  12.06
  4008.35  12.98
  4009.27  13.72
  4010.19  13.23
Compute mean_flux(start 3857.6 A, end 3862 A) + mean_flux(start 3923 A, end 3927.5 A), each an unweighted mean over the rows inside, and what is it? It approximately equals 30.3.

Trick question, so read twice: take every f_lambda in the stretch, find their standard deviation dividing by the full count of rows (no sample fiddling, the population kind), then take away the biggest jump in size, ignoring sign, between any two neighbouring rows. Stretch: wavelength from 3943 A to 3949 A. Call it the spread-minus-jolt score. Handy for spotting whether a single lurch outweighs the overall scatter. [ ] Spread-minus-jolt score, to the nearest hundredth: -0.21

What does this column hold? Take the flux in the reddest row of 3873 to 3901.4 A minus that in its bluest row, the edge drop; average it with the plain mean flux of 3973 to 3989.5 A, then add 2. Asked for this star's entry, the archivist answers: 9.43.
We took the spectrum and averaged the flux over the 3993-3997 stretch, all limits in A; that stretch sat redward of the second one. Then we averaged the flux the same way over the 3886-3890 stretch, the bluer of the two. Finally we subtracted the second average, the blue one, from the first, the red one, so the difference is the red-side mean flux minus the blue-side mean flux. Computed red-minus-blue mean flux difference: -0.7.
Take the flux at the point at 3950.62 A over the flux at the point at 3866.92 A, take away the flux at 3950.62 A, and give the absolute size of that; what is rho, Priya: 13.5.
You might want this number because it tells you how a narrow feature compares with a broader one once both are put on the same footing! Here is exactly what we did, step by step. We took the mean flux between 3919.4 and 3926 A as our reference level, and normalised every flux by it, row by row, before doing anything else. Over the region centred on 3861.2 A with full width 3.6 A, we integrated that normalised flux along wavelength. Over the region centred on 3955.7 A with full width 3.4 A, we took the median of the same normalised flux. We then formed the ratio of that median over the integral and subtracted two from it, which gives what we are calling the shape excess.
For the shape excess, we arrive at -1.72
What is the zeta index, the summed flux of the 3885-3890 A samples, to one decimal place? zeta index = 74.1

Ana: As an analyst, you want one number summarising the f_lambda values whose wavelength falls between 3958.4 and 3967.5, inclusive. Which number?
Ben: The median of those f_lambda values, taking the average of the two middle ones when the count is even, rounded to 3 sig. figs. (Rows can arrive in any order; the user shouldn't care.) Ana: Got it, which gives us 14.2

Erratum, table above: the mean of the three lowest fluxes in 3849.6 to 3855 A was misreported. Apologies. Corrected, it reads 15.82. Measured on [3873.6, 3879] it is 14.65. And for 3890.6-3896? 14.63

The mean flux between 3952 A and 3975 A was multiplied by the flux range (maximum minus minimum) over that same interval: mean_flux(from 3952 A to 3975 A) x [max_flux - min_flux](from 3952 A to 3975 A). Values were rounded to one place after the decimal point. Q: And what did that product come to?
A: 21.9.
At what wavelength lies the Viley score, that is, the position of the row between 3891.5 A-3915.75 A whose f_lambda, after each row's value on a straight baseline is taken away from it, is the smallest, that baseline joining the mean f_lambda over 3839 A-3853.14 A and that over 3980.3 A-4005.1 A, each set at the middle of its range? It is 3893.72 A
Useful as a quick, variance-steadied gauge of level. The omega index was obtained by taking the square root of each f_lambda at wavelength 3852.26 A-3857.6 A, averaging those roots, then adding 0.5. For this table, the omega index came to 4.48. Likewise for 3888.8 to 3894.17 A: 4.40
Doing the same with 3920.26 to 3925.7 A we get 4.42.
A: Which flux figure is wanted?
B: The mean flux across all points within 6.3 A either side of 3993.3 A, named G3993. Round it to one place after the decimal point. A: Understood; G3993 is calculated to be 14.3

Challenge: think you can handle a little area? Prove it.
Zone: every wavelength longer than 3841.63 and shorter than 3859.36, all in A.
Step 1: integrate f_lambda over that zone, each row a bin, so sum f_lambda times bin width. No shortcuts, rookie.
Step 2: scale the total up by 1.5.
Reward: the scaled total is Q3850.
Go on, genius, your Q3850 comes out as 418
